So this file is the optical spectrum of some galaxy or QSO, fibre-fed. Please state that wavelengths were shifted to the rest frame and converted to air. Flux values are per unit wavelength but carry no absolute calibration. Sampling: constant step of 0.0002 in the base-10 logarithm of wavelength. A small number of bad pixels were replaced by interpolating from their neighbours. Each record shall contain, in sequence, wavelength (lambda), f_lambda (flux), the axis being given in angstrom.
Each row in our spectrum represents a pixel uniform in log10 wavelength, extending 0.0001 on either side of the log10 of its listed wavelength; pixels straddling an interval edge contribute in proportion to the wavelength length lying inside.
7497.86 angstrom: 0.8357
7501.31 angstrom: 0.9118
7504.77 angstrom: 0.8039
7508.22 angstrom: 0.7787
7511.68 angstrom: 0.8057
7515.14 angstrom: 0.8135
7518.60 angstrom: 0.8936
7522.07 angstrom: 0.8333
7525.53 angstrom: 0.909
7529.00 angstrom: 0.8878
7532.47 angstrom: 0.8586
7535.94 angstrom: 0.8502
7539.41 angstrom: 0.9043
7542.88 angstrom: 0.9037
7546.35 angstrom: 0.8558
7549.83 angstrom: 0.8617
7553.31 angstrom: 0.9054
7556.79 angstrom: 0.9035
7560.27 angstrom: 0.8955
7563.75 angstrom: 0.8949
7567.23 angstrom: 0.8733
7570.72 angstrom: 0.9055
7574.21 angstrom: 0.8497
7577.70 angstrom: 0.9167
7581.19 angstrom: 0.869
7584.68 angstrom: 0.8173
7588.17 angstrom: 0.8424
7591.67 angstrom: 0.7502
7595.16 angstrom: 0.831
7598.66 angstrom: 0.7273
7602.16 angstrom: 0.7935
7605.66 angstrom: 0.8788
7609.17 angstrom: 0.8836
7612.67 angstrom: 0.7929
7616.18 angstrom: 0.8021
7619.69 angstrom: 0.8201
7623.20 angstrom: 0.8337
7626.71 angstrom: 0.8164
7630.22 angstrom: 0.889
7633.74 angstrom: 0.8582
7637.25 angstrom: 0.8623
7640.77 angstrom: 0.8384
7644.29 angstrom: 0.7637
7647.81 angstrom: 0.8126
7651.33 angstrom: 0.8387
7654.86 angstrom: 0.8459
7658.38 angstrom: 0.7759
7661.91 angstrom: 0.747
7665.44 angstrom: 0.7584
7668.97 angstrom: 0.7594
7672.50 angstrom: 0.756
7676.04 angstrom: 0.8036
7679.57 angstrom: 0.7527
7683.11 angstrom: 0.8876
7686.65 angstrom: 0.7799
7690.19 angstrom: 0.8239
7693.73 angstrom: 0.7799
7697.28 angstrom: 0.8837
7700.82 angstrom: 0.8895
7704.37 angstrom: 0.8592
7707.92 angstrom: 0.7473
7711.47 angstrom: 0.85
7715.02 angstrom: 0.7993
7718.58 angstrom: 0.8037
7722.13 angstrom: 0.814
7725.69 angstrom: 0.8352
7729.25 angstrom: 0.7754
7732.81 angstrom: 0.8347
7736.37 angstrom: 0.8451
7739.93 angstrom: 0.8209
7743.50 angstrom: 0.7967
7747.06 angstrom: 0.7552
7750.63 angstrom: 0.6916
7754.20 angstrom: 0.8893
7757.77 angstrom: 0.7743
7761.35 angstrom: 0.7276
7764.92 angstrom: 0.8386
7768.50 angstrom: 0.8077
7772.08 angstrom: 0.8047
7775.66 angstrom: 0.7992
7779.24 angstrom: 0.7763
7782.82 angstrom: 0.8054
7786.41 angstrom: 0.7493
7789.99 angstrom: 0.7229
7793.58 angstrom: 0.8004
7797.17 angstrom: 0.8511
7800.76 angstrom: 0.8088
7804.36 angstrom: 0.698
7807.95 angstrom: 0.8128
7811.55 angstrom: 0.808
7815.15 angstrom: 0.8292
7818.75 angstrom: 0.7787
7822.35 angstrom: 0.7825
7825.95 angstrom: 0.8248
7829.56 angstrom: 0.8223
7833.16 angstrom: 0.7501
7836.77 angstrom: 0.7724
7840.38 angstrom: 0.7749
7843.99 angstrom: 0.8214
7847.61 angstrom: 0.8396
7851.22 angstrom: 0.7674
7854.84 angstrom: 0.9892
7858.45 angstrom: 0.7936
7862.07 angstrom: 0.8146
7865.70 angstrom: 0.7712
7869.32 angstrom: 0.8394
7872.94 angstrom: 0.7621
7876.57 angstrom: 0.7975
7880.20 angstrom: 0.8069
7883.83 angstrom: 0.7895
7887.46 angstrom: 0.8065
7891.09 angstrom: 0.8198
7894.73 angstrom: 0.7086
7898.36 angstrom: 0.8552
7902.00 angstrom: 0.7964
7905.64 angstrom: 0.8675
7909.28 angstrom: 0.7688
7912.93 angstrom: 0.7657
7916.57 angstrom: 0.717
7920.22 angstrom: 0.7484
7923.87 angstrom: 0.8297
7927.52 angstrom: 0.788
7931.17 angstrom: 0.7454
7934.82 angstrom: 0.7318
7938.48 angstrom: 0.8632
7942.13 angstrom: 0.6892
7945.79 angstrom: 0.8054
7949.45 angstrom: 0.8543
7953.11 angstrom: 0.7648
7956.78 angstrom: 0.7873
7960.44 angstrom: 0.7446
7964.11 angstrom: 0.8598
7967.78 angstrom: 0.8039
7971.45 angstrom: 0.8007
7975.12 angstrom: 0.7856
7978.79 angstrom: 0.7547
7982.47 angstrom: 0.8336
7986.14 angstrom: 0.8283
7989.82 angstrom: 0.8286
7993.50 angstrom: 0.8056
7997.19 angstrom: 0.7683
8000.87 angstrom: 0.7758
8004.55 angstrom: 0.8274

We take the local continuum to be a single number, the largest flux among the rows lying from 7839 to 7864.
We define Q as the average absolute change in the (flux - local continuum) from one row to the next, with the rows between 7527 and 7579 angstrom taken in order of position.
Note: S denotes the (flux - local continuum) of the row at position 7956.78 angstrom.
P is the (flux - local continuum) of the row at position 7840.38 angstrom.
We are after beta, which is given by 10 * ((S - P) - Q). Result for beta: -0.1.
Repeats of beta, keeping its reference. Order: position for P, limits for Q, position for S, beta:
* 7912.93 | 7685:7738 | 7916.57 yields -1.0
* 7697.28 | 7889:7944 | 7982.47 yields -1.3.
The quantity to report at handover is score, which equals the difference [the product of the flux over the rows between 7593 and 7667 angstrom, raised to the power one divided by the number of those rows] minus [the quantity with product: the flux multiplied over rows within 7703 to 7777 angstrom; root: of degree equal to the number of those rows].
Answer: 0.01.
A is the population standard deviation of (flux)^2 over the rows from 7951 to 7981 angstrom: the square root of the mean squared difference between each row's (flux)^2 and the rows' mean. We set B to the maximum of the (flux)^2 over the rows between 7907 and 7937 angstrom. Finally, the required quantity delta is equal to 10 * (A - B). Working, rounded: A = 0.054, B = 0.69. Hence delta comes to -6.3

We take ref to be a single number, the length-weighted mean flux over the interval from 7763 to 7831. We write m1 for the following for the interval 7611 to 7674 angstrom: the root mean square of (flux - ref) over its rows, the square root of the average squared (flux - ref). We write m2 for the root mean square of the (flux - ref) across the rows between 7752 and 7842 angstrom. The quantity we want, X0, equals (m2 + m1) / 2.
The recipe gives 0.043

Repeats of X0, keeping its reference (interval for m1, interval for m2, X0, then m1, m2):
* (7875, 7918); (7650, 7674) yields 0.043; 0.0456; 0.040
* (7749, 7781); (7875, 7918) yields 0.050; 0.0549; 0.046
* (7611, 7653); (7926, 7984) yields 0.047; 0.0453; 0.048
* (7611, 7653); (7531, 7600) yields 0.064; 0.0453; 0.082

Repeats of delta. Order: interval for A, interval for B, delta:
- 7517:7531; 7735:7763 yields -7.4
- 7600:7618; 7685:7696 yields -6.1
